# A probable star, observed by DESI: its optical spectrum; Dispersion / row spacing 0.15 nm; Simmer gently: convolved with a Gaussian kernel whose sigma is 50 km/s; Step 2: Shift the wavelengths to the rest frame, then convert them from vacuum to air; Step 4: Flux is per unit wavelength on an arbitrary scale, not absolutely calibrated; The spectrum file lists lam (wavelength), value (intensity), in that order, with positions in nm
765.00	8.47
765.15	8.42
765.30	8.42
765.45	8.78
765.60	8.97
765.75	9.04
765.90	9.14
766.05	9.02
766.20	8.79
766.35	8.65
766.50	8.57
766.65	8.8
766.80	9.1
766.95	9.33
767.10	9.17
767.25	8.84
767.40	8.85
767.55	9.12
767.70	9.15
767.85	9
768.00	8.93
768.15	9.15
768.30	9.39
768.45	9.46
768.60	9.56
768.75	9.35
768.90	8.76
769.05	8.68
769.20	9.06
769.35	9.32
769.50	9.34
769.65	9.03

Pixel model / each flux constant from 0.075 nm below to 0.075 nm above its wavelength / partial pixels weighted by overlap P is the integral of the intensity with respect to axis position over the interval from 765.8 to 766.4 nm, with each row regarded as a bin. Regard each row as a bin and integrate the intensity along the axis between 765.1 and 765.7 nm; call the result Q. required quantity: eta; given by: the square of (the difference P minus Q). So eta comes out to 0.02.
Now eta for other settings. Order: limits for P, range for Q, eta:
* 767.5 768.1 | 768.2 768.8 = 0.05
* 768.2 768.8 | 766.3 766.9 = 0.14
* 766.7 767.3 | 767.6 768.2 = 0.00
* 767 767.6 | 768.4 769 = 0.02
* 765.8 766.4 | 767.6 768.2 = 0.01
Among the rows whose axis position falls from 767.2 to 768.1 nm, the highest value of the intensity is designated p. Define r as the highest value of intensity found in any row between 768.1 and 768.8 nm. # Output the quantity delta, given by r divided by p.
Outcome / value 1.04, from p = 9.15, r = 9.56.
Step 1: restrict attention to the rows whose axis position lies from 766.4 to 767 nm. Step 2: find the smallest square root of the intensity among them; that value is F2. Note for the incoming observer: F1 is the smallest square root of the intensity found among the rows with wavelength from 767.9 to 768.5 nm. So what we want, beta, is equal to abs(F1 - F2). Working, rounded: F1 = 2.99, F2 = 2.93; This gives 0.06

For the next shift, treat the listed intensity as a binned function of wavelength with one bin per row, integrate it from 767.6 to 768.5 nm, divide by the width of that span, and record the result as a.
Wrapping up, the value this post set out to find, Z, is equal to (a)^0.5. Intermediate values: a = 9.2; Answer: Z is 3.03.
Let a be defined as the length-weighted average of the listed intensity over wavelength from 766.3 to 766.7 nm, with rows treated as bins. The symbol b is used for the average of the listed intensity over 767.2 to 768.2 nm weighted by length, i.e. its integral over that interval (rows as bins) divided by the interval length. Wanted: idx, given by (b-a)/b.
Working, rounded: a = 8.67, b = 9.01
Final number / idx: 0.04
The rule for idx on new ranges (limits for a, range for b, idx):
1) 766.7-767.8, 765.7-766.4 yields -0.02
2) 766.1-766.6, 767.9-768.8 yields 0.06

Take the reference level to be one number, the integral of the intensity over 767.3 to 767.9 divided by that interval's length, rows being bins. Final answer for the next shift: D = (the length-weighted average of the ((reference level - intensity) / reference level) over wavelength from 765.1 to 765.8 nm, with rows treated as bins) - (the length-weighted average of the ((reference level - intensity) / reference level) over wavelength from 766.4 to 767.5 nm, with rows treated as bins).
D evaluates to 0.025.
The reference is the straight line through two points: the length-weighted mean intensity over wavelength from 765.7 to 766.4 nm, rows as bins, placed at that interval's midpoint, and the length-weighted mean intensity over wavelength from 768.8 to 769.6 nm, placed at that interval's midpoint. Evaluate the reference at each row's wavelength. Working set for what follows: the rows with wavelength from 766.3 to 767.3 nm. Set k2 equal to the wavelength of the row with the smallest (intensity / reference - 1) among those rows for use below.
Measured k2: 766.50 nm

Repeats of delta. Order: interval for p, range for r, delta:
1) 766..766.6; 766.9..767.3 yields 1.03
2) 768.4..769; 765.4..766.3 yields 0.96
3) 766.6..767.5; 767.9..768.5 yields 1.01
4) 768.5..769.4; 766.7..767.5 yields 0.98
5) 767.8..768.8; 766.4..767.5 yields 0.98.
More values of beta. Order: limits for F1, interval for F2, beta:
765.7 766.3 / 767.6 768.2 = 0.02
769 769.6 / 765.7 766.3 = 0.02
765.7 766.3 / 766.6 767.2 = 0.00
